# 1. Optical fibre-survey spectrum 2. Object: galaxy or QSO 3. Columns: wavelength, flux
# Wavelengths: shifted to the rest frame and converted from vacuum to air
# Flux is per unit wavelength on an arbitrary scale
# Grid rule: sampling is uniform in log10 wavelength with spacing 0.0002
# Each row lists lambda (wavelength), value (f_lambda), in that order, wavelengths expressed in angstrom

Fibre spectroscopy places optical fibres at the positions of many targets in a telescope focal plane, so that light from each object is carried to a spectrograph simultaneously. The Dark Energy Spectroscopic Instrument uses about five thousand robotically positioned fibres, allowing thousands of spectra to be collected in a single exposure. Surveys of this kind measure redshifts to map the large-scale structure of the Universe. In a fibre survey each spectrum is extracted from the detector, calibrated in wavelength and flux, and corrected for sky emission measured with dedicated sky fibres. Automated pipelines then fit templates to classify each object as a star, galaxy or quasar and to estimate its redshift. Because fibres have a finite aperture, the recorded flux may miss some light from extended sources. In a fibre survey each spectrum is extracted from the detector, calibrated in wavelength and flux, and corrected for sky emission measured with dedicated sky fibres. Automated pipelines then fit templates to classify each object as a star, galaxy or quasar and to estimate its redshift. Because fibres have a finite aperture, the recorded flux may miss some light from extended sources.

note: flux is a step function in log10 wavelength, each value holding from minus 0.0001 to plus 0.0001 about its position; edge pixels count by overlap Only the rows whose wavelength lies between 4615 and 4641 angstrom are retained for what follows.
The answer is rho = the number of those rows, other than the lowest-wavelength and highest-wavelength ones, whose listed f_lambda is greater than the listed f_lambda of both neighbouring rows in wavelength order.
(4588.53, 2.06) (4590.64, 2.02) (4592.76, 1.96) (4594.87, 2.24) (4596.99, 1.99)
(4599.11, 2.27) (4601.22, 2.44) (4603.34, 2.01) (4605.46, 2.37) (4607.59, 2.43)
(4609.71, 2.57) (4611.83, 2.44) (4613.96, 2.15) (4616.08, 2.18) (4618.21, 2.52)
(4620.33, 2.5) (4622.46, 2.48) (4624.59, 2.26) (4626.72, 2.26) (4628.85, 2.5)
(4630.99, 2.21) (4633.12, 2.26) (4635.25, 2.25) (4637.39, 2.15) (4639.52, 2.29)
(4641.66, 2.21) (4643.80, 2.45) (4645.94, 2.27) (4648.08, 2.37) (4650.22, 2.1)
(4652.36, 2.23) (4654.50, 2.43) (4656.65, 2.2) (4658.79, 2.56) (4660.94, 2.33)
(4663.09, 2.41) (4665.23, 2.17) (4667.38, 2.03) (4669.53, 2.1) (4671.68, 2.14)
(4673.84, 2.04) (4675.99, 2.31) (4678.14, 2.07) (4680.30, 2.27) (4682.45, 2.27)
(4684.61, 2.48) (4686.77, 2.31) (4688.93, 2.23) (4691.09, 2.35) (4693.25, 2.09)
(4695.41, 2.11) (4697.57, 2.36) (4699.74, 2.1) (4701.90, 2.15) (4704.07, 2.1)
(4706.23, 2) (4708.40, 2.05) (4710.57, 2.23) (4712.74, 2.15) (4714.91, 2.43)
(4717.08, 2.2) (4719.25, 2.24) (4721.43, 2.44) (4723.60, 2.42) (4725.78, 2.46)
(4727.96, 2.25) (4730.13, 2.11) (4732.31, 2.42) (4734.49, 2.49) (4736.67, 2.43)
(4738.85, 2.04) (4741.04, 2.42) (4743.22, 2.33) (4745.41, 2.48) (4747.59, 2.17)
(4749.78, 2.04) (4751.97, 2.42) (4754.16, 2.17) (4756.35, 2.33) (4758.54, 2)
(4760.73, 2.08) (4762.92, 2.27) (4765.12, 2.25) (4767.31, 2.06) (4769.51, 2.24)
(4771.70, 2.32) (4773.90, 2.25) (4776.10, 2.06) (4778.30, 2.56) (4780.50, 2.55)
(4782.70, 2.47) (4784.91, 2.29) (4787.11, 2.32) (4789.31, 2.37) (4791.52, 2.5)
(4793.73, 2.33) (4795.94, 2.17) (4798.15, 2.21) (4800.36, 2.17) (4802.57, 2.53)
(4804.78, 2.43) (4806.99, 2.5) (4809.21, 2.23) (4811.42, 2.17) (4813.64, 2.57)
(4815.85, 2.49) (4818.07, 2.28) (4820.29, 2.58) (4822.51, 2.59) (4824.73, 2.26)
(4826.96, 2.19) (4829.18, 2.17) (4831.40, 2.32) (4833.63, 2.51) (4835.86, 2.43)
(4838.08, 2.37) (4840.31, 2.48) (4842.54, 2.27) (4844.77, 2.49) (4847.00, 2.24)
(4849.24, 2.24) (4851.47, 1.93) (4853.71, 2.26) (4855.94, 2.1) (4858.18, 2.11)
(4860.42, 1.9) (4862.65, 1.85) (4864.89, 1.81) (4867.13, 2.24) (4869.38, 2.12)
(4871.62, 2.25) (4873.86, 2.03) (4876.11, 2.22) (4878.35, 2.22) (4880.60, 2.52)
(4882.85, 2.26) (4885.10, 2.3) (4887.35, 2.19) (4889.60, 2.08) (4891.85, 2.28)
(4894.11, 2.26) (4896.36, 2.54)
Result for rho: 3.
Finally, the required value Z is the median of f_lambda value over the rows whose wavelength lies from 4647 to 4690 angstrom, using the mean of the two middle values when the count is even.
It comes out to 2.25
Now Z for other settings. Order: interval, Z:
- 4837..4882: 2.23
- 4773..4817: 2.35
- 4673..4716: 2.19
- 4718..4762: 2.33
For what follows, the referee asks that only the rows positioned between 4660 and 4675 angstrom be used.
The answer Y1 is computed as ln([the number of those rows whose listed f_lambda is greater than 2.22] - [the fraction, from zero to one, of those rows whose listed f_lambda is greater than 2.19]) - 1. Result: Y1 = -0.46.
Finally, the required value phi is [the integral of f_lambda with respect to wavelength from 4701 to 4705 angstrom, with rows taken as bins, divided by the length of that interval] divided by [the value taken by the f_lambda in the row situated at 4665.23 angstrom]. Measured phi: 0.98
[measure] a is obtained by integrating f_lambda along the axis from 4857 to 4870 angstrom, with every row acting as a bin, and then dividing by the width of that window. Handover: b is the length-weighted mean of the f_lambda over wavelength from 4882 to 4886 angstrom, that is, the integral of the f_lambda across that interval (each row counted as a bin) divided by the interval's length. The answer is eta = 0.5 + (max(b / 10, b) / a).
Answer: 1.64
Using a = 2.00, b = 2.28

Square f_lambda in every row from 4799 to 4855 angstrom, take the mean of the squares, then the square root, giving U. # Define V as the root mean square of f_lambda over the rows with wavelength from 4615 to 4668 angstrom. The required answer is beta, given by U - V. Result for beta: 0.04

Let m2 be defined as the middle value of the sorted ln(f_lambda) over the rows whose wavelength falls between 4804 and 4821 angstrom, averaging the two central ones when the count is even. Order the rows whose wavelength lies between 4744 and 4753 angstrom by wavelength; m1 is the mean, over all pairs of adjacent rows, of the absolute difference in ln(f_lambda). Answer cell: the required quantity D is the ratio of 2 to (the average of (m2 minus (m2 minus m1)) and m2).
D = 3.9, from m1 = 0.122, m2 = 0.90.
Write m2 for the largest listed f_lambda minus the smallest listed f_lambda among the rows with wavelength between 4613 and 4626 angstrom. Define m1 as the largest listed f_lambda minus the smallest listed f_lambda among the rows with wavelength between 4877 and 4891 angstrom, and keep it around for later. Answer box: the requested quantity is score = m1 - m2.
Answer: 0.07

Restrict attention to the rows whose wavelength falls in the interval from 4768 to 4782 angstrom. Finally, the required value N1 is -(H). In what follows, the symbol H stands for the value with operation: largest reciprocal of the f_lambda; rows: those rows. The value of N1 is -0.485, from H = 0.485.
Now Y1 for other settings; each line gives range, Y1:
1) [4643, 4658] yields 0.42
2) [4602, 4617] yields 0.23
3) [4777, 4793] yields 0.79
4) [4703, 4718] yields -0.55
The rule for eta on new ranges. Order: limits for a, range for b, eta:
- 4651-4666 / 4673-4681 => 1.43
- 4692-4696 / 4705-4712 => 1.49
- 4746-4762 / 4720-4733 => 1.57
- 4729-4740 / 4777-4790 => 1.55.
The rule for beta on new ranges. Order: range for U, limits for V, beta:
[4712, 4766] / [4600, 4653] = -0.03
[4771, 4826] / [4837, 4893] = 0.18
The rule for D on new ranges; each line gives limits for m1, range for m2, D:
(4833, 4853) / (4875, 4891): 4.6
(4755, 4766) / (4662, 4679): 4.9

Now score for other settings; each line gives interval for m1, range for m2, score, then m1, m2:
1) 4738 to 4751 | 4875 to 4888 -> 0.11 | 0.44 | 0.33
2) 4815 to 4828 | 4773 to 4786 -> -0.10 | 0.40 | 0.50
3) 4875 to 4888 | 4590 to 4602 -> -0.15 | 0.33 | 0.48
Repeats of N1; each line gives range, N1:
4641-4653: -0.476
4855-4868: -0.552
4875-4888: -0.457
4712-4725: -0.465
